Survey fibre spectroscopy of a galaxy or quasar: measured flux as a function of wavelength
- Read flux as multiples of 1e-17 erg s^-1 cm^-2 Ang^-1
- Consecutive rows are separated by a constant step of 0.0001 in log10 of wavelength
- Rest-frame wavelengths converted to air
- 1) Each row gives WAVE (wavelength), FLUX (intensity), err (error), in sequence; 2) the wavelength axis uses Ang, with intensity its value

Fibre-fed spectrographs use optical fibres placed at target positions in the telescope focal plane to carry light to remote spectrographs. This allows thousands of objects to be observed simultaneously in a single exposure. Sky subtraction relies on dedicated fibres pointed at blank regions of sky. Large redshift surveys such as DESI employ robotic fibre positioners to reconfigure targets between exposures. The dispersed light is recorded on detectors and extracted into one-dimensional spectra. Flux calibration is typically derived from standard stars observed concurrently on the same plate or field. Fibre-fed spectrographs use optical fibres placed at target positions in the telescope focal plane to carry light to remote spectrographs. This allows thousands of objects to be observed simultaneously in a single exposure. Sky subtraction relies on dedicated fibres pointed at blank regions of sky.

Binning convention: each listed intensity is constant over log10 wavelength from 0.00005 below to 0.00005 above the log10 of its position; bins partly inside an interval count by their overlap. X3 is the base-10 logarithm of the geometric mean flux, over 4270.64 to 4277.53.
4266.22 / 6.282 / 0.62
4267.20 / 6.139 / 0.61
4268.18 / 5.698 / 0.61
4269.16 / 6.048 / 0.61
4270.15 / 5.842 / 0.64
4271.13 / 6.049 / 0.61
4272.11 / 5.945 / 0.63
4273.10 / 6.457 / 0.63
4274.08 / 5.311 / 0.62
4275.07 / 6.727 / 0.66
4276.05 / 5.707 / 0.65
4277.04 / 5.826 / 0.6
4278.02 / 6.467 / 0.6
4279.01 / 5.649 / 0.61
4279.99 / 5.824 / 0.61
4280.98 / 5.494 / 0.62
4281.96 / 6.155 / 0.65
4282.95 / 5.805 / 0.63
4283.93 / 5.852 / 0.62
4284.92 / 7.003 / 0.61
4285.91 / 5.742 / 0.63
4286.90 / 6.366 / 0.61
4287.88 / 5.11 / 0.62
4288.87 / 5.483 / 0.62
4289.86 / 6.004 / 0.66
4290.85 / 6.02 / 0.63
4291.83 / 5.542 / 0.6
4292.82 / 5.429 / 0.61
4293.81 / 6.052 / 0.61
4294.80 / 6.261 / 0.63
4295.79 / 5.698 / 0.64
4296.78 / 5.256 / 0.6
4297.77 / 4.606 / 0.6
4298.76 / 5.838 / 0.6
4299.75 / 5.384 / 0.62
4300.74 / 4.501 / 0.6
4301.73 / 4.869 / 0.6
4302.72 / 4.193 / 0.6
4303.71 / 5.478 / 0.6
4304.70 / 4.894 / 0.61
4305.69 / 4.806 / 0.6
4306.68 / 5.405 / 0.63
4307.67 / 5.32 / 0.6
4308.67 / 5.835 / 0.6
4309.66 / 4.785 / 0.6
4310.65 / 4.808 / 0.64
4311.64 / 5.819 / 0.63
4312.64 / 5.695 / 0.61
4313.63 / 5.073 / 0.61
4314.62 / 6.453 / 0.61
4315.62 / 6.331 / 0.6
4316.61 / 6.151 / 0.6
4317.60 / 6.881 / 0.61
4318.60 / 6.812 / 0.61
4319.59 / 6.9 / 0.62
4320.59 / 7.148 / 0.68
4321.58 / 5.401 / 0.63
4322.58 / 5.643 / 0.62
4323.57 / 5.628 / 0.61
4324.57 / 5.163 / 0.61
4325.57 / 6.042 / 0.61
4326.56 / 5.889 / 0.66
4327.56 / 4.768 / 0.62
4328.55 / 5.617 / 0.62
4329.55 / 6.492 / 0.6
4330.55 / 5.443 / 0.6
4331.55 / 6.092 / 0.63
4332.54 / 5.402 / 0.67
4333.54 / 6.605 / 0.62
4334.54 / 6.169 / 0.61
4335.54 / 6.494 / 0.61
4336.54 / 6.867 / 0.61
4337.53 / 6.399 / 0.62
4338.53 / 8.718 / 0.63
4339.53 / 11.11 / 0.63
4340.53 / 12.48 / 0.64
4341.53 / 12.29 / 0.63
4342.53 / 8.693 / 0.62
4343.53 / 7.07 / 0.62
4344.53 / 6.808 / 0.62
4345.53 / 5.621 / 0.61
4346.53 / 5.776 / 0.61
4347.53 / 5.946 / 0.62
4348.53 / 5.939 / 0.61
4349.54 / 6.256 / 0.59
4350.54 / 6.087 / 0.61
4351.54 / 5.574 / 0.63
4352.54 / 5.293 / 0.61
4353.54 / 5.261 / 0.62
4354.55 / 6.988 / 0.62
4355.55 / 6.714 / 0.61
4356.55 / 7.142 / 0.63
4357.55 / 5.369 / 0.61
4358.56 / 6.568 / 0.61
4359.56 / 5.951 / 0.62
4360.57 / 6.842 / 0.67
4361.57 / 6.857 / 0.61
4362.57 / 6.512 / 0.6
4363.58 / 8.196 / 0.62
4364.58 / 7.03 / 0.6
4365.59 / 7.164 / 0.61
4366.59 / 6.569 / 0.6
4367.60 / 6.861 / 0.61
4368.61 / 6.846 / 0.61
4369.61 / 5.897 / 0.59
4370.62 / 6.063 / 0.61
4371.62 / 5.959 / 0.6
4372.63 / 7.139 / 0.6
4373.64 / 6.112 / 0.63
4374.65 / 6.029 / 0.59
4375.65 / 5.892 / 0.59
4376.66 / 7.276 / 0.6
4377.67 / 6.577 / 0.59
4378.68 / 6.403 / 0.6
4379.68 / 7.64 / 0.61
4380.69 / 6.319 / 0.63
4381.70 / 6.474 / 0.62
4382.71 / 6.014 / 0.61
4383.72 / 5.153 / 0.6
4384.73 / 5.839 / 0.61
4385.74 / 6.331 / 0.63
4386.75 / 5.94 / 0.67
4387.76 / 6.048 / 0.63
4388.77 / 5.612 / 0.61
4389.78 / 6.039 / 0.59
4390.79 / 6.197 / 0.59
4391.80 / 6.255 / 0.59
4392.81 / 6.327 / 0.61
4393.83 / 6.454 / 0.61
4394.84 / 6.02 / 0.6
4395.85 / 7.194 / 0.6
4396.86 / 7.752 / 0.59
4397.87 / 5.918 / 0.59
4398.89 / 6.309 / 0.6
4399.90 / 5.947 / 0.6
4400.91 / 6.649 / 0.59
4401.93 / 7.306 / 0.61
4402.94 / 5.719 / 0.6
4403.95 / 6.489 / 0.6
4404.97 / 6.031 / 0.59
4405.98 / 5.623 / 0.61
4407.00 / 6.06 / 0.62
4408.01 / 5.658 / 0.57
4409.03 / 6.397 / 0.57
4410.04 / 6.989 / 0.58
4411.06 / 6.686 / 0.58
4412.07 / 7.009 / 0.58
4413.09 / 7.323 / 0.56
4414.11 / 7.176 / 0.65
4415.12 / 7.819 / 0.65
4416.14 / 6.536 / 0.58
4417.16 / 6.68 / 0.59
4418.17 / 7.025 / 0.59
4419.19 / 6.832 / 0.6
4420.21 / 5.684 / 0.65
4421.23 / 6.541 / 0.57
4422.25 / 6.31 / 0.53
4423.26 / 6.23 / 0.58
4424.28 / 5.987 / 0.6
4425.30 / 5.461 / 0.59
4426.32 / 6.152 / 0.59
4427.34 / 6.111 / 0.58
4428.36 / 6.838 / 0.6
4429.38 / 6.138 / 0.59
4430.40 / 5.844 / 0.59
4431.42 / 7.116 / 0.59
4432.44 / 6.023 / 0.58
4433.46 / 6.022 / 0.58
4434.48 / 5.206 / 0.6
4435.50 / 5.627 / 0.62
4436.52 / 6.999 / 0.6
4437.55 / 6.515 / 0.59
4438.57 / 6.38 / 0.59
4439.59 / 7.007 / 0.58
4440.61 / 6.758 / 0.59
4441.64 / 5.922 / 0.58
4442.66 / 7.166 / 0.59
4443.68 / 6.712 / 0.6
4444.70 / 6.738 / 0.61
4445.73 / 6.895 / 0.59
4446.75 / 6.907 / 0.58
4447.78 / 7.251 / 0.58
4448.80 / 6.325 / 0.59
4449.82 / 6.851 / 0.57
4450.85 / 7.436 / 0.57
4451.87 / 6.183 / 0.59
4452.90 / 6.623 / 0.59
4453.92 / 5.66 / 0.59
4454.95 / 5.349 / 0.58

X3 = 0.777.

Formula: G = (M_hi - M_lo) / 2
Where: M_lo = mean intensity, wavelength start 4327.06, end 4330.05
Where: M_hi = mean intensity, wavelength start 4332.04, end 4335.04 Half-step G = 0.22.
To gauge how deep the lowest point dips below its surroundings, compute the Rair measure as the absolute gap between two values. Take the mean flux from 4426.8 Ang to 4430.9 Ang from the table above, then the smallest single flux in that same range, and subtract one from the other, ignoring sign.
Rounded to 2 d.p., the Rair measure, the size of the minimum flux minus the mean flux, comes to 0.39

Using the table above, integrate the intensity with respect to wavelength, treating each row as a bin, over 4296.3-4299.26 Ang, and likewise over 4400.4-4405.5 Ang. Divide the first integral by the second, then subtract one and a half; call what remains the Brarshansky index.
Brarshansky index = -1.0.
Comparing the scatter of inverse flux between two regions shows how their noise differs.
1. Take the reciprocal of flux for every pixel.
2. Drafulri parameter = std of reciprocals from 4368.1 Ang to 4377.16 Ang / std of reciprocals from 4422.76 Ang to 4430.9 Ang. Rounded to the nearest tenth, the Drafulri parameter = 1.3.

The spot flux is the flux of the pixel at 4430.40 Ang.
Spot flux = 5.844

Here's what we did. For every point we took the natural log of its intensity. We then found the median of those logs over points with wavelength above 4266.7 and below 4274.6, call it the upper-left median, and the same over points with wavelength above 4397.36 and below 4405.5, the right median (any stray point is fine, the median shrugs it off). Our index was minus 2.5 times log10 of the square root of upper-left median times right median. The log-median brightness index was -0.64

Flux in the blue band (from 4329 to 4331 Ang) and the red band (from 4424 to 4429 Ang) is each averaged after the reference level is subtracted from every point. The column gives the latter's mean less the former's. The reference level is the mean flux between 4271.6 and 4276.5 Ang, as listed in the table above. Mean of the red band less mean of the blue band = 0.1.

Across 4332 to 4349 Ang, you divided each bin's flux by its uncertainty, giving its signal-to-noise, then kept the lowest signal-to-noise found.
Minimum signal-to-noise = 8.1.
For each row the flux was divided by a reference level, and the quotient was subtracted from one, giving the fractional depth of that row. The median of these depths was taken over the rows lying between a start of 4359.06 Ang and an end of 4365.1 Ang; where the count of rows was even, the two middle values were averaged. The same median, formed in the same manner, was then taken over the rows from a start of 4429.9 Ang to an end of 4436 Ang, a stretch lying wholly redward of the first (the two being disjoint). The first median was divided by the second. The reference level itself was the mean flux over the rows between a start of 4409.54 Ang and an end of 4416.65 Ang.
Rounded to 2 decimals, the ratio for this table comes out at 0.20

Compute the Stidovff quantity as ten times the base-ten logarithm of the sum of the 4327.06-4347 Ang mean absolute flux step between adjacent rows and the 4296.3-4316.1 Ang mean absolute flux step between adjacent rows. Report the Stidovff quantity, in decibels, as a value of 2.2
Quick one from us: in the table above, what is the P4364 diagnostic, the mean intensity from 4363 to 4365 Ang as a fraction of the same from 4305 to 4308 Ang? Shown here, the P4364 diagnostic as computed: 1.47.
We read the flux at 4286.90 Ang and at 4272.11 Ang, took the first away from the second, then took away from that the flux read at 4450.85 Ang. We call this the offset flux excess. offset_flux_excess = -7.9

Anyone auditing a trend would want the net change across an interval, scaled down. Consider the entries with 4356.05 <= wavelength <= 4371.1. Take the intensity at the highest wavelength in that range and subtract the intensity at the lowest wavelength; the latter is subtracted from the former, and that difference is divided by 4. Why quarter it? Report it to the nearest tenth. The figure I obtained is -0.3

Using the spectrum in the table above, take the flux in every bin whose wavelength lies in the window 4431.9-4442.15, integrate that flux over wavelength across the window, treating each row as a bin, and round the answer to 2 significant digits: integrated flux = 64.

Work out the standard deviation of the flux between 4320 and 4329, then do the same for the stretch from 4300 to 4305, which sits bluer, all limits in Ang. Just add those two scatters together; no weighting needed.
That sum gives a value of 1.1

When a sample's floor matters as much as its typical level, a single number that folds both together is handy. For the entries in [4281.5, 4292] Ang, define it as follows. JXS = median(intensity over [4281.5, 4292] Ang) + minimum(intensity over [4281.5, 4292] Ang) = 11.0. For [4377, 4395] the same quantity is 11.4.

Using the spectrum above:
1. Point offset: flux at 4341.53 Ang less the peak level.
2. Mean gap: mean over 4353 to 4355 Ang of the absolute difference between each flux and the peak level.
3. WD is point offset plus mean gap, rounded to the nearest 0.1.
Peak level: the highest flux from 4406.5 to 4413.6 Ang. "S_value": 6.2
